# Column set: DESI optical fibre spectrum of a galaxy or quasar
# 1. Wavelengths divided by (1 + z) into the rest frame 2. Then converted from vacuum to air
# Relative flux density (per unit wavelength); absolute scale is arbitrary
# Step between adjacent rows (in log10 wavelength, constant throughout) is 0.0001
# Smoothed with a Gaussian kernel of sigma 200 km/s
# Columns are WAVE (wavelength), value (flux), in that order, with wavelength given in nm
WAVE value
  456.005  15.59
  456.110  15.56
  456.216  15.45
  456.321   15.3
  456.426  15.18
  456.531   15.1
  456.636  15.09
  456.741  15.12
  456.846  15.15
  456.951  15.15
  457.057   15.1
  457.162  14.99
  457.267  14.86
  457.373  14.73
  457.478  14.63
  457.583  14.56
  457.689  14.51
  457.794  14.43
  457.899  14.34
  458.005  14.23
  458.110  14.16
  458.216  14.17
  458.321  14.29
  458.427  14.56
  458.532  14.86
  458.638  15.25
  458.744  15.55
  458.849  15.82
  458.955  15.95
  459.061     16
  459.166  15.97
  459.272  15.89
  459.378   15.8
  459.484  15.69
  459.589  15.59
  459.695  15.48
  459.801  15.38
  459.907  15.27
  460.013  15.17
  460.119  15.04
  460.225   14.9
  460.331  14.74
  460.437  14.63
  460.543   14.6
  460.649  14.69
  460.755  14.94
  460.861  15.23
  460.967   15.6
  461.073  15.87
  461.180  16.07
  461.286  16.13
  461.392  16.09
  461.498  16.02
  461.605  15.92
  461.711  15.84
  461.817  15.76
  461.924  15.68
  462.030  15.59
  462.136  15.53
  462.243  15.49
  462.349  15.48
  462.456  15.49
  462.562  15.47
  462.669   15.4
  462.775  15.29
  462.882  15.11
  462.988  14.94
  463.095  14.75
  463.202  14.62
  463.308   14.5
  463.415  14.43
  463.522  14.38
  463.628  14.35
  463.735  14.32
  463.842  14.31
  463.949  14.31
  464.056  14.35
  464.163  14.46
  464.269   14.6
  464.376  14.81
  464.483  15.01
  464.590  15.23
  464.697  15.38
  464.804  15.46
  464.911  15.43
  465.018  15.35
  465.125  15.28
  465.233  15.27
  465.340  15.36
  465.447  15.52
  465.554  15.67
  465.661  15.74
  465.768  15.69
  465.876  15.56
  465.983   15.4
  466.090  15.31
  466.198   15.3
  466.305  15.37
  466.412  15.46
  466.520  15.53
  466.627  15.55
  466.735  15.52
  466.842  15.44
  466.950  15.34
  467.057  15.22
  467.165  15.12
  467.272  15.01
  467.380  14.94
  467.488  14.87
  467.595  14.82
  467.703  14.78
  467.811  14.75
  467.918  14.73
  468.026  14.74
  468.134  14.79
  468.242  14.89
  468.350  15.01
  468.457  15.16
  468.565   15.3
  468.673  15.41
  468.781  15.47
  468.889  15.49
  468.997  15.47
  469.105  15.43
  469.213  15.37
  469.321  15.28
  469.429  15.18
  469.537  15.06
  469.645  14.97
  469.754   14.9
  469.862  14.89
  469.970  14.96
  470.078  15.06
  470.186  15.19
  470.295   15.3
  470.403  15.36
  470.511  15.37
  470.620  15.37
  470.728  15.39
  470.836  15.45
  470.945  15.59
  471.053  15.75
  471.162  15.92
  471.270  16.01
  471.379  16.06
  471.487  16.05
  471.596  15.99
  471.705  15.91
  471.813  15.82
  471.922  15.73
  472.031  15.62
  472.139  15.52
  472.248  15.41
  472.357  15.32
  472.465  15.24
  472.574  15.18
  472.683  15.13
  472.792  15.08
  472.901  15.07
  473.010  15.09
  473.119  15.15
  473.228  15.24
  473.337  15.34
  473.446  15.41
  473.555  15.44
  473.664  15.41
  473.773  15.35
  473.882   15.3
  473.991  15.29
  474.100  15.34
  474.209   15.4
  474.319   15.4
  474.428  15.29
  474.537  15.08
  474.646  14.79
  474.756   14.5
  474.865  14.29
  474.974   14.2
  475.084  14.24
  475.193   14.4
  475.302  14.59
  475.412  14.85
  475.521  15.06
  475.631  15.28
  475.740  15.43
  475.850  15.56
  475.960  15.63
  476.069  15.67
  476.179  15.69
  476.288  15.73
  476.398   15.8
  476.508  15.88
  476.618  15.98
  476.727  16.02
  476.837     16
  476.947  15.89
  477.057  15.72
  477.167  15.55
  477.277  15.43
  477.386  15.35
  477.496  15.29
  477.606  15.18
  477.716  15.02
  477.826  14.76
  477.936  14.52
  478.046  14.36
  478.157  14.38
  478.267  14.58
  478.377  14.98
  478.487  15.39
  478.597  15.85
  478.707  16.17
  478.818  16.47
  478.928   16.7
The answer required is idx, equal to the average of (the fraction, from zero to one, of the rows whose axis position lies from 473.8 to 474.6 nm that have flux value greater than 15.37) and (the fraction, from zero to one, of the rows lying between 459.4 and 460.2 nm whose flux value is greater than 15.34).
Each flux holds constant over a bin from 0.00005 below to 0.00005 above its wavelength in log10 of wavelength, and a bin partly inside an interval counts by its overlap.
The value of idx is 0.4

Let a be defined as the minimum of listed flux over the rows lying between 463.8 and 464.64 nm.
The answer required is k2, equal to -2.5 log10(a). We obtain -2.889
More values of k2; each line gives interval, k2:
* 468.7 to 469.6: -2.945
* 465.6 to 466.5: -2.962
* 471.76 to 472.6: -2.953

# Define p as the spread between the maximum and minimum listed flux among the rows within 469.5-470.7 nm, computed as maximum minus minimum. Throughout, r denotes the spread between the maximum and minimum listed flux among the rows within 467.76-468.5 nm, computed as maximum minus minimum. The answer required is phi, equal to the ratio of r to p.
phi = 0.9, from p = 0.5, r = 0.4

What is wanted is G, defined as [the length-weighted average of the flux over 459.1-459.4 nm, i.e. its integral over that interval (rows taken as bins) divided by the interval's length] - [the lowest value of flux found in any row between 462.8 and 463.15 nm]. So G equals 1.16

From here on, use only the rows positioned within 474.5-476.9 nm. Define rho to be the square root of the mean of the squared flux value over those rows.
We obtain 15.22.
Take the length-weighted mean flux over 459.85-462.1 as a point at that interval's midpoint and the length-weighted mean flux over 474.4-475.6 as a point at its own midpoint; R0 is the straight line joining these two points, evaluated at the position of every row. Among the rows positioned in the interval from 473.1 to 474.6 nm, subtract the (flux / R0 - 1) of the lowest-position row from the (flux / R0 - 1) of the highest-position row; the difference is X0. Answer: 0.001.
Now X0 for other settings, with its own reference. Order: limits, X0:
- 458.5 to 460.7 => -0.004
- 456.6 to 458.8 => 0.037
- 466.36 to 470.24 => -0.004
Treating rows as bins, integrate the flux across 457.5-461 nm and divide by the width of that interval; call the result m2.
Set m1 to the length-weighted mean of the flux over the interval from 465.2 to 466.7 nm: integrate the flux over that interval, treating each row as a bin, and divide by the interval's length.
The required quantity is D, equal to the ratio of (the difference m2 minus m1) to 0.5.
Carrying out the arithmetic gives -0.8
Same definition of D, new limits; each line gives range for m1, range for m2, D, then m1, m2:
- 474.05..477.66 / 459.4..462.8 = 0.3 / 15.3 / 15.4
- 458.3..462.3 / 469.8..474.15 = 0.0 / 15.5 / 15.4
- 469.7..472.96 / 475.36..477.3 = 0.3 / 15.5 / 15.6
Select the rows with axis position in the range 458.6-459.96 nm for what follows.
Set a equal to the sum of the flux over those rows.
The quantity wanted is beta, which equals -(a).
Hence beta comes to -204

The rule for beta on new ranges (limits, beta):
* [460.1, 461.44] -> -199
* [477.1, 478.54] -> -195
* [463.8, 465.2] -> -194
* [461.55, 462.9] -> -202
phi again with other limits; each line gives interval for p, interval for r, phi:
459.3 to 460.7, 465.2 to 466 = 0.4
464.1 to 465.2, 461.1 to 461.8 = 0.3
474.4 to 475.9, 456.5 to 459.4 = 1.4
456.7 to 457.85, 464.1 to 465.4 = 1.4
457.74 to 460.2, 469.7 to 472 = 0.6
